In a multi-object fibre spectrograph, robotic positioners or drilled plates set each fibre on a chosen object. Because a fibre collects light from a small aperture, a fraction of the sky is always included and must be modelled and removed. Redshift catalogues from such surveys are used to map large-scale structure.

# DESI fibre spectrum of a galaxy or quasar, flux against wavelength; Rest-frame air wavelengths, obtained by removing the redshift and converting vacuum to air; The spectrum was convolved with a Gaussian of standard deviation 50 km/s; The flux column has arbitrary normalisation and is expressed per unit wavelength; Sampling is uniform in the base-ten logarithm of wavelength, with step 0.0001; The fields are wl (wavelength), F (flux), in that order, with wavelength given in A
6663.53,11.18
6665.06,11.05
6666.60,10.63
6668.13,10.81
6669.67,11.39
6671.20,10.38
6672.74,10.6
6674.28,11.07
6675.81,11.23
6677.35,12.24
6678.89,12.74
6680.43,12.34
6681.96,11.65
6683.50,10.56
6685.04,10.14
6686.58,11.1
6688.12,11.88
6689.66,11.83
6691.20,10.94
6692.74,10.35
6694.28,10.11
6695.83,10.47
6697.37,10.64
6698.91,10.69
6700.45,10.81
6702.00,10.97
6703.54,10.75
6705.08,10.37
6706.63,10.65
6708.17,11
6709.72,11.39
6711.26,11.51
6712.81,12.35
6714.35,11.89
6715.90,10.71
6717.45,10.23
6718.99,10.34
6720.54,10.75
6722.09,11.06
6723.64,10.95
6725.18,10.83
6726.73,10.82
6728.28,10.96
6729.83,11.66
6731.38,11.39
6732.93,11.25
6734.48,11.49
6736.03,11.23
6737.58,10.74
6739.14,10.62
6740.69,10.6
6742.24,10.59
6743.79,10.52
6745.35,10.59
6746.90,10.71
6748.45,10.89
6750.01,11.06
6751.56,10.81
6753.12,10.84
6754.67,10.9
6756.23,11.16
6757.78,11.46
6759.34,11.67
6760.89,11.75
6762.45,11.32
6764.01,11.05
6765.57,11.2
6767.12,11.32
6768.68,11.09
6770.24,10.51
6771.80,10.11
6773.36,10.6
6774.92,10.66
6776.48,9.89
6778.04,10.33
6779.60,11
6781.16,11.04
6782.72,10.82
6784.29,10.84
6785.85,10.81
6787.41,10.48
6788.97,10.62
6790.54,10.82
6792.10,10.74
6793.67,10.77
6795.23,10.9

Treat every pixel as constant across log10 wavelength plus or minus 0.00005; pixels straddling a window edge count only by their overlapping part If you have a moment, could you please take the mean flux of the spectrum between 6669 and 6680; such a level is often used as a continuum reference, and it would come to 11.4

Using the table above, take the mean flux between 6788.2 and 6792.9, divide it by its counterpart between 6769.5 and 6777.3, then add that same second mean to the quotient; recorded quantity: 11.4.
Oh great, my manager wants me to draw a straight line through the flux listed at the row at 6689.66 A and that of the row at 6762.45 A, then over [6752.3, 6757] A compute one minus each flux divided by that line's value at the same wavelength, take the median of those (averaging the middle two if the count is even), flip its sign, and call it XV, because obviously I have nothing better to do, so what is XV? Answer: -0.04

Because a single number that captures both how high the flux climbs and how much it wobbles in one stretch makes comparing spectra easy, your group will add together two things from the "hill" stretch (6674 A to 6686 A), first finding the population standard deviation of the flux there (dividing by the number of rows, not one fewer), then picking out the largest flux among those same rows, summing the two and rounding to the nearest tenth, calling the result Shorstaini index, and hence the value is 13.6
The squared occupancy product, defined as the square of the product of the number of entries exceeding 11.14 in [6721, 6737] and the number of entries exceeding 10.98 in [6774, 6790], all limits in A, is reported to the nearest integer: 100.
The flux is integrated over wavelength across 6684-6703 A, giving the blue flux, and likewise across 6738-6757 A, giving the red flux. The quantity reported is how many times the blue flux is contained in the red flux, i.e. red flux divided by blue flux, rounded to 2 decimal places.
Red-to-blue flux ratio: 1.00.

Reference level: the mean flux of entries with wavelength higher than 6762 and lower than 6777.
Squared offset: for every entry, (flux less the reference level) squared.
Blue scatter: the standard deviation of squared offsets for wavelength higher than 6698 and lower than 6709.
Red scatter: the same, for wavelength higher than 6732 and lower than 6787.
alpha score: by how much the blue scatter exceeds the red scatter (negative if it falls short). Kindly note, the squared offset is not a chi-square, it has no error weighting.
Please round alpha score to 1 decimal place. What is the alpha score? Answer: -0.2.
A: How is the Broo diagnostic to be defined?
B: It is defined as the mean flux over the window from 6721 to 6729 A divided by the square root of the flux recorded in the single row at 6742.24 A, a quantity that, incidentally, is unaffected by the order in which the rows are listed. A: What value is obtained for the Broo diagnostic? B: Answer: 3.36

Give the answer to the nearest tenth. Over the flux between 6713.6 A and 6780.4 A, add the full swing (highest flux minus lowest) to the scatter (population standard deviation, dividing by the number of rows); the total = 2.4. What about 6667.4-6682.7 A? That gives 3.1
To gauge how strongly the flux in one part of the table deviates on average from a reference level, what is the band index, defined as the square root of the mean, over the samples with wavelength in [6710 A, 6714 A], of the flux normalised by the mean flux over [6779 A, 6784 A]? 1.04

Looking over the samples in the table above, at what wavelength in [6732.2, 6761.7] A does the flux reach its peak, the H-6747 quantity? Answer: 6760.89 A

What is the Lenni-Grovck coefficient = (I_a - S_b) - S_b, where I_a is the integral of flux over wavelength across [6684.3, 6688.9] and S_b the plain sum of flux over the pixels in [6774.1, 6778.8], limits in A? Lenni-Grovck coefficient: -11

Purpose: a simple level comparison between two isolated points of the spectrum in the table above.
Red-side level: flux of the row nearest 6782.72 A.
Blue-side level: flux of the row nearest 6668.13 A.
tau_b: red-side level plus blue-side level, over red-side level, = 2.00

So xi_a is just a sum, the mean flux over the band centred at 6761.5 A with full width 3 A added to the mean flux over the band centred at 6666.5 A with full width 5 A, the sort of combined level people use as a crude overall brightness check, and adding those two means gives 22.4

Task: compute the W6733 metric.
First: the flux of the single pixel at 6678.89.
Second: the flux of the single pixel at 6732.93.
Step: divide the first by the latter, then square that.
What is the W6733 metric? 1.28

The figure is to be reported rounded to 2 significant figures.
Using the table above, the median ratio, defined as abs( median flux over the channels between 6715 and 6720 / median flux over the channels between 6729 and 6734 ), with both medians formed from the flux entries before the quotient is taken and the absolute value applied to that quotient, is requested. 0.91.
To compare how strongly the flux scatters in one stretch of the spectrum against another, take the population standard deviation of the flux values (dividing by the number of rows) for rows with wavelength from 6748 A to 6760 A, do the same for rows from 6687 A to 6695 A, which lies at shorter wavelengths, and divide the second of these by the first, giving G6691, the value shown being 2.48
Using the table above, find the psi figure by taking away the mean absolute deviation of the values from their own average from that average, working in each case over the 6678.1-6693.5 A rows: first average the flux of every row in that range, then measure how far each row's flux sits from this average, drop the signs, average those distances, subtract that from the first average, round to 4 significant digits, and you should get 10.62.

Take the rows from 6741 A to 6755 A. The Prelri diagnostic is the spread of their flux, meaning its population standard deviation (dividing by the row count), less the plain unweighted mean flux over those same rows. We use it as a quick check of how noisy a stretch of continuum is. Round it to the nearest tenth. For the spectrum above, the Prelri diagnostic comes -10.6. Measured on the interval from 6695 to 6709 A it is -10.5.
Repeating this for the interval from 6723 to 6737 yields -10.9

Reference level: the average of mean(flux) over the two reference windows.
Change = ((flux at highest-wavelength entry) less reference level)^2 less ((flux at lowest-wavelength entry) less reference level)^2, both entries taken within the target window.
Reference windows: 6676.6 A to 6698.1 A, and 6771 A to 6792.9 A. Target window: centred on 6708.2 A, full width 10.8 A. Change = 2.02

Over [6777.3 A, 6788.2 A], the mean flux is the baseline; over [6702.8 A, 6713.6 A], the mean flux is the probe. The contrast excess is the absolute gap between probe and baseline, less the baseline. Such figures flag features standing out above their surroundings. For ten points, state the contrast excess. -10.4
